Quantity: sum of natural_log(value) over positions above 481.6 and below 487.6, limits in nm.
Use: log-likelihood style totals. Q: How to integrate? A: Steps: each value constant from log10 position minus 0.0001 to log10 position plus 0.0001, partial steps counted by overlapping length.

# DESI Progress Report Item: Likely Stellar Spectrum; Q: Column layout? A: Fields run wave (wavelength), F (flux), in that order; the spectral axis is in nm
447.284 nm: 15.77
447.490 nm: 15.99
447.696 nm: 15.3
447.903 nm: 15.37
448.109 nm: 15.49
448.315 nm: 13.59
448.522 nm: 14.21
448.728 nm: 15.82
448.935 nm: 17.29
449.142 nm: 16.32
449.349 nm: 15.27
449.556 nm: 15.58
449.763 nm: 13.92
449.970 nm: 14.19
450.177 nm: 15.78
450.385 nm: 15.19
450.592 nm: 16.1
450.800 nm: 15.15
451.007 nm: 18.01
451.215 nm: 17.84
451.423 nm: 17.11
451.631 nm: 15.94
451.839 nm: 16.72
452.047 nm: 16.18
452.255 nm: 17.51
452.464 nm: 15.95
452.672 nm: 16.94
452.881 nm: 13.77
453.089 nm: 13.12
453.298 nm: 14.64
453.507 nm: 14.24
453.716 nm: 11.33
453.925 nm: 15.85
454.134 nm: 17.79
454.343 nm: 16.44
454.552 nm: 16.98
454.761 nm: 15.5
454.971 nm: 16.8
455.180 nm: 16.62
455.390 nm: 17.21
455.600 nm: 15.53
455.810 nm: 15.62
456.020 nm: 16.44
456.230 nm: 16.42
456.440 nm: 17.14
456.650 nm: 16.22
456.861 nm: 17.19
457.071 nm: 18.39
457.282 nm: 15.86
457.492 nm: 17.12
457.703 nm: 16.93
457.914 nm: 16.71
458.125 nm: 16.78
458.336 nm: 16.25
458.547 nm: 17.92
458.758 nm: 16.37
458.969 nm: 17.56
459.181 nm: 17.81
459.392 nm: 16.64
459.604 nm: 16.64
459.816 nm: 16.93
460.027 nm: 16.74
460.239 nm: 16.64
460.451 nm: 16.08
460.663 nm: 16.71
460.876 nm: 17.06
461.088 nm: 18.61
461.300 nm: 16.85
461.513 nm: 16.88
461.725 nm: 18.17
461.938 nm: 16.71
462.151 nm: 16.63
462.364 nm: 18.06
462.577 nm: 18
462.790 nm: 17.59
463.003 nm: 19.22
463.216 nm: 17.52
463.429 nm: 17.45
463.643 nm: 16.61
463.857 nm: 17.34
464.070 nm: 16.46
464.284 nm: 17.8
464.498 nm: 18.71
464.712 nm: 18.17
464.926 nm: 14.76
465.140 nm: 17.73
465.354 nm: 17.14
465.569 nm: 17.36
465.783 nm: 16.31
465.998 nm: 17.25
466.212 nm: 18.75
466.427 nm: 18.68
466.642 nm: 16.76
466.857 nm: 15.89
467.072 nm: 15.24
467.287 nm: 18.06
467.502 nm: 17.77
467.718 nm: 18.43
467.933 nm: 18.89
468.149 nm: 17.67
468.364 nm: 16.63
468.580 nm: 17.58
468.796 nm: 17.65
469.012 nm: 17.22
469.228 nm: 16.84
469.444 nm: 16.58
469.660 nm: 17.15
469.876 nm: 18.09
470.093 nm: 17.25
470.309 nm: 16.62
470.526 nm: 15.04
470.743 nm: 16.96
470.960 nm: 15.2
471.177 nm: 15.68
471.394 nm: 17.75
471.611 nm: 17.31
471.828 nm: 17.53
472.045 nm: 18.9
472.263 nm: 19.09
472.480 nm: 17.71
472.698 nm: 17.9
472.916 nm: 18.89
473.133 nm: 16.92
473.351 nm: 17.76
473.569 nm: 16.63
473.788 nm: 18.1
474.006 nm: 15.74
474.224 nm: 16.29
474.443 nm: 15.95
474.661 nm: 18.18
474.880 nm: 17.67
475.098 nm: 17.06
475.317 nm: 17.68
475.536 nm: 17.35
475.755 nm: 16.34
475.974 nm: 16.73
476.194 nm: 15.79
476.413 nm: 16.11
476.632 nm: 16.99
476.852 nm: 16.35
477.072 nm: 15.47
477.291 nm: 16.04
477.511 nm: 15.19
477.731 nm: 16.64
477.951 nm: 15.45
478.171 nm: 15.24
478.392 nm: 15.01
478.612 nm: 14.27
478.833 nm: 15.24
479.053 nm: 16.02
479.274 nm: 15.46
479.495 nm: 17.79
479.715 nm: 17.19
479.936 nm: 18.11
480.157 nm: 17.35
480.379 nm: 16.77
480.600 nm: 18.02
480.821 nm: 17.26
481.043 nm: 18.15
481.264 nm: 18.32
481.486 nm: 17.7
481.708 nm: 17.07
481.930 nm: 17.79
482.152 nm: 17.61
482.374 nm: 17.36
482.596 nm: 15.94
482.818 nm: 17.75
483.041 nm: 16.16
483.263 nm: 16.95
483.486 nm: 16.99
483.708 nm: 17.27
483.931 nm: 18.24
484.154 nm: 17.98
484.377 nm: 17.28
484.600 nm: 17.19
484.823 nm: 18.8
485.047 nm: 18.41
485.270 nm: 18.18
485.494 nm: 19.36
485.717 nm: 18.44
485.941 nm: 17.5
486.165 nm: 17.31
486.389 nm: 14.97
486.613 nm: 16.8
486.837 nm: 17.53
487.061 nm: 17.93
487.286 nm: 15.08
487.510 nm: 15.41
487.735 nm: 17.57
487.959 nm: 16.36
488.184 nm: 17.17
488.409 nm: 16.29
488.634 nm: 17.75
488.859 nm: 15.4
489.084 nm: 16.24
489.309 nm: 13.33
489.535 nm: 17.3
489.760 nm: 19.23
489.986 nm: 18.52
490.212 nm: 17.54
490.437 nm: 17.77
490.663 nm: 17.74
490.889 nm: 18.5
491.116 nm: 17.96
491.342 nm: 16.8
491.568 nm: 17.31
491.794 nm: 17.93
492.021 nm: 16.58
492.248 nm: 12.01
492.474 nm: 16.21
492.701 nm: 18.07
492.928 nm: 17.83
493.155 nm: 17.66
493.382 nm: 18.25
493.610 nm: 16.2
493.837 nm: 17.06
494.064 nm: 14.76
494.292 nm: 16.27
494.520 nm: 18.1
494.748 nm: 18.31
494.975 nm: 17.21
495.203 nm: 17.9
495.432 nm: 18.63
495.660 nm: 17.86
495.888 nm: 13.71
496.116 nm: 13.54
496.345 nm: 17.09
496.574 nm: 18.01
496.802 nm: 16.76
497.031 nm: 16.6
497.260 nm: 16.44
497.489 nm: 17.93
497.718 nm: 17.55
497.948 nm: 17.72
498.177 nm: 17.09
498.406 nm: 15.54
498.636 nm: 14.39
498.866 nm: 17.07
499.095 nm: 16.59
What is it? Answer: 77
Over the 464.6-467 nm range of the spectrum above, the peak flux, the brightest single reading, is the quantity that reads 18.75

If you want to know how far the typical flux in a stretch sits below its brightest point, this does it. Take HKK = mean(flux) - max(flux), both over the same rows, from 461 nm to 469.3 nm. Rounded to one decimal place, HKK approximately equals -1.8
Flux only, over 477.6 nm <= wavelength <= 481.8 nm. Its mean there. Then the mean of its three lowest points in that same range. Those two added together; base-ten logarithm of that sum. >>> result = 1.50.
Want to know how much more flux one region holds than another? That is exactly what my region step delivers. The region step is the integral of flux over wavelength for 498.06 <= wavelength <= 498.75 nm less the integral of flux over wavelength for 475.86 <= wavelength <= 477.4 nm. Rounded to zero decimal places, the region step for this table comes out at -14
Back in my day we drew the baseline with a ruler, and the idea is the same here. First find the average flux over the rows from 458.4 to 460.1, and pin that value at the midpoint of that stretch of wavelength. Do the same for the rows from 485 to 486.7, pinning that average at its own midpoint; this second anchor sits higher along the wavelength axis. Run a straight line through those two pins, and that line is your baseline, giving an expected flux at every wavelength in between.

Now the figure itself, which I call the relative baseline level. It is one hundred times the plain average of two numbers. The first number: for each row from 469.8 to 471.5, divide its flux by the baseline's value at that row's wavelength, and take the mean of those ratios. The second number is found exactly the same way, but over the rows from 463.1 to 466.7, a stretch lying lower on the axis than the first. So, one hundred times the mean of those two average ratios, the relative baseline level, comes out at 98.3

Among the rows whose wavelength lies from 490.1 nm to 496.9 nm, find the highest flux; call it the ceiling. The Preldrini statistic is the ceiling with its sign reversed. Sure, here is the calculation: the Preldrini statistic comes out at -18.6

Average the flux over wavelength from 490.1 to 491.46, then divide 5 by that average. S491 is 0.282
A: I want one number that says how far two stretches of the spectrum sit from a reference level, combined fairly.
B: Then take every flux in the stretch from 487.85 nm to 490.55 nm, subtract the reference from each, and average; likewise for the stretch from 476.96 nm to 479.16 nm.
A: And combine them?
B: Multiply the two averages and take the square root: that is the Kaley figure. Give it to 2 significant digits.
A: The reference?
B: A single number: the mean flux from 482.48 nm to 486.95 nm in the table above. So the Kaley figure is 1.0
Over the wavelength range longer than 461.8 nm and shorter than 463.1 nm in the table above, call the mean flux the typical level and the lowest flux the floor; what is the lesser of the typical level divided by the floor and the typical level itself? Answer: 1.06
